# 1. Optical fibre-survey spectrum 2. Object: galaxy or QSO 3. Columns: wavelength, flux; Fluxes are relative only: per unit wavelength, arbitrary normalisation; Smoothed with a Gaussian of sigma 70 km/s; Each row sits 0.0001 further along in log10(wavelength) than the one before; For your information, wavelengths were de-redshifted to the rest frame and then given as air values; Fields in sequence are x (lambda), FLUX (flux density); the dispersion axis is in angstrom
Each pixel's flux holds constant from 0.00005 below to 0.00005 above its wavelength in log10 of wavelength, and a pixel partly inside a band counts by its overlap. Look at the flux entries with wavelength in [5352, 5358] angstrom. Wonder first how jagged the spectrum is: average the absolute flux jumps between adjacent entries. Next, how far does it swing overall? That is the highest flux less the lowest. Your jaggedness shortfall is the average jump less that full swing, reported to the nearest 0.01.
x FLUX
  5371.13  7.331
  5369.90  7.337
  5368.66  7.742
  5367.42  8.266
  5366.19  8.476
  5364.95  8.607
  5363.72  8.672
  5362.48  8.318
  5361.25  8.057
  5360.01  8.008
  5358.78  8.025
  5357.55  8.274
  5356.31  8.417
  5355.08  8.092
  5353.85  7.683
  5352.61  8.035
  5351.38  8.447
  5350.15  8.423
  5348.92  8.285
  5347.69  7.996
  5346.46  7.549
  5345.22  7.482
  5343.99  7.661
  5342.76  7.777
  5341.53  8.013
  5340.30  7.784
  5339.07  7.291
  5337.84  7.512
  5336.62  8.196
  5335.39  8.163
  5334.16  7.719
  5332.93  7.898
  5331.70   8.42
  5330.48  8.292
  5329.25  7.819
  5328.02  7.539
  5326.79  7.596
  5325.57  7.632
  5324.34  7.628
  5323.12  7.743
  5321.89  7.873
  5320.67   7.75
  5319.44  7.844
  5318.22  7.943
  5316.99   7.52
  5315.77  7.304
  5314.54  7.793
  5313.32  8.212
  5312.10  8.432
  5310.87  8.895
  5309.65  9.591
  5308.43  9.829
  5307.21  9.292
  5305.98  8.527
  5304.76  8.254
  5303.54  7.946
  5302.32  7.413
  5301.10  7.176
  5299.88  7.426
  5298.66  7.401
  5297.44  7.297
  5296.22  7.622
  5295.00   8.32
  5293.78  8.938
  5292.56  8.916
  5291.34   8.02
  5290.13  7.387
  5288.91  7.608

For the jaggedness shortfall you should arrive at -0.43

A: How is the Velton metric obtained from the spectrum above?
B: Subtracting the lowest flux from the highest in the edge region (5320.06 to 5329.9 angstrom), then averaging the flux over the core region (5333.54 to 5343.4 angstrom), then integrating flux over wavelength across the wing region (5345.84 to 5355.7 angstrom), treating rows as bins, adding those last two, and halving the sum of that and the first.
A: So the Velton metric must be 43.8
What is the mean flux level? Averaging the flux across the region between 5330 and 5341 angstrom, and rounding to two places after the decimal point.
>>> 7.92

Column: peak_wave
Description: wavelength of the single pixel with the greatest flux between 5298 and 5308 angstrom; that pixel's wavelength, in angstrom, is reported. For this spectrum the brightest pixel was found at 5307.21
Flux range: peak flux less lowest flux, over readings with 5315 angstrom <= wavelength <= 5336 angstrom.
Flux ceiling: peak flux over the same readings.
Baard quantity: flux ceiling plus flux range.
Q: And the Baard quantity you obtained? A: 9.5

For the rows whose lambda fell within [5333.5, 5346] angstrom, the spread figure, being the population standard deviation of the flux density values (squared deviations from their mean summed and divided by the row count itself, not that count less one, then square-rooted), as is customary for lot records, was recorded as 0.28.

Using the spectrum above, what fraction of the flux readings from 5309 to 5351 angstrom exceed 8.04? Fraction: 0.29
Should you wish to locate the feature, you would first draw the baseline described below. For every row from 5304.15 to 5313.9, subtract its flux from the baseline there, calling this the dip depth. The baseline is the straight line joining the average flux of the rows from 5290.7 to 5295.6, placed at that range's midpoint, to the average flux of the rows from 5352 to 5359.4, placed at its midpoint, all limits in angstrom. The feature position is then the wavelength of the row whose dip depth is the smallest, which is 5308.43 angstrom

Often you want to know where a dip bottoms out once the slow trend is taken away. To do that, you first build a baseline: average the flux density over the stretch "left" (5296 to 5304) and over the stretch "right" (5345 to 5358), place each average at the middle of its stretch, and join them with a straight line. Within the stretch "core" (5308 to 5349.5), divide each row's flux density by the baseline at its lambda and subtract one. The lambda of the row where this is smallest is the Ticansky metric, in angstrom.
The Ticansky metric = 5339.07 angstrom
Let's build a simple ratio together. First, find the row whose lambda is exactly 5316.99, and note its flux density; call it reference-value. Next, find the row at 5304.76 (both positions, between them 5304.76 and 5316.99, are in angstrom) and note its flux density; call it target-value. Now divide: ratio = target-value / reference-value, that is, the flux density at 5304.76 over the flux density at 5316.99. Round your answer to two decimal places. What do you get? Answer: 1.10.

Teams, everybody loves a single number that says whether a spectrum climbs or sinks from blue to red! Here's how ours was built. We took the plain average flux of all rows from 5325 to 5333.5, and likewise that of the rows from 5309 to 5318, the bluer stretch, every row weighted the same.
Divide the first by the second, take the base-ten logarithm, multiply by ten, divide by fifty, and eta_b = -0.004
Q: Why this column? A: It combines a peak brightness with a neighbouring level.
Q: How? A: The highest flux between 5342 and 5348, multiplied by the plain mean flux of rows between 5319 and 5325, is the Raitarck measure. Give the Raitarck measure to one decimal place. 62.1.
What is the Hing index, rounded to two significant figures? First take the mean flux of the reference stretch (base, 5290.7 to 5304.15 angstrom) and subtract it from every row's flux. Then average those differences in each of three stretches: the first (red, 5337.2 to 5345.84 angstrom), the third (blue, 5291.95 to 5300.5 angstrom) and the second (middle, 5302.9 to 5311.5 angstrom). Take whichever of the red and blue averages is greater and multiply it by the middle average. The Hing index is 0.13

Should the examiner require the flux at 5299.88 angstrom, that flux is 7.426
